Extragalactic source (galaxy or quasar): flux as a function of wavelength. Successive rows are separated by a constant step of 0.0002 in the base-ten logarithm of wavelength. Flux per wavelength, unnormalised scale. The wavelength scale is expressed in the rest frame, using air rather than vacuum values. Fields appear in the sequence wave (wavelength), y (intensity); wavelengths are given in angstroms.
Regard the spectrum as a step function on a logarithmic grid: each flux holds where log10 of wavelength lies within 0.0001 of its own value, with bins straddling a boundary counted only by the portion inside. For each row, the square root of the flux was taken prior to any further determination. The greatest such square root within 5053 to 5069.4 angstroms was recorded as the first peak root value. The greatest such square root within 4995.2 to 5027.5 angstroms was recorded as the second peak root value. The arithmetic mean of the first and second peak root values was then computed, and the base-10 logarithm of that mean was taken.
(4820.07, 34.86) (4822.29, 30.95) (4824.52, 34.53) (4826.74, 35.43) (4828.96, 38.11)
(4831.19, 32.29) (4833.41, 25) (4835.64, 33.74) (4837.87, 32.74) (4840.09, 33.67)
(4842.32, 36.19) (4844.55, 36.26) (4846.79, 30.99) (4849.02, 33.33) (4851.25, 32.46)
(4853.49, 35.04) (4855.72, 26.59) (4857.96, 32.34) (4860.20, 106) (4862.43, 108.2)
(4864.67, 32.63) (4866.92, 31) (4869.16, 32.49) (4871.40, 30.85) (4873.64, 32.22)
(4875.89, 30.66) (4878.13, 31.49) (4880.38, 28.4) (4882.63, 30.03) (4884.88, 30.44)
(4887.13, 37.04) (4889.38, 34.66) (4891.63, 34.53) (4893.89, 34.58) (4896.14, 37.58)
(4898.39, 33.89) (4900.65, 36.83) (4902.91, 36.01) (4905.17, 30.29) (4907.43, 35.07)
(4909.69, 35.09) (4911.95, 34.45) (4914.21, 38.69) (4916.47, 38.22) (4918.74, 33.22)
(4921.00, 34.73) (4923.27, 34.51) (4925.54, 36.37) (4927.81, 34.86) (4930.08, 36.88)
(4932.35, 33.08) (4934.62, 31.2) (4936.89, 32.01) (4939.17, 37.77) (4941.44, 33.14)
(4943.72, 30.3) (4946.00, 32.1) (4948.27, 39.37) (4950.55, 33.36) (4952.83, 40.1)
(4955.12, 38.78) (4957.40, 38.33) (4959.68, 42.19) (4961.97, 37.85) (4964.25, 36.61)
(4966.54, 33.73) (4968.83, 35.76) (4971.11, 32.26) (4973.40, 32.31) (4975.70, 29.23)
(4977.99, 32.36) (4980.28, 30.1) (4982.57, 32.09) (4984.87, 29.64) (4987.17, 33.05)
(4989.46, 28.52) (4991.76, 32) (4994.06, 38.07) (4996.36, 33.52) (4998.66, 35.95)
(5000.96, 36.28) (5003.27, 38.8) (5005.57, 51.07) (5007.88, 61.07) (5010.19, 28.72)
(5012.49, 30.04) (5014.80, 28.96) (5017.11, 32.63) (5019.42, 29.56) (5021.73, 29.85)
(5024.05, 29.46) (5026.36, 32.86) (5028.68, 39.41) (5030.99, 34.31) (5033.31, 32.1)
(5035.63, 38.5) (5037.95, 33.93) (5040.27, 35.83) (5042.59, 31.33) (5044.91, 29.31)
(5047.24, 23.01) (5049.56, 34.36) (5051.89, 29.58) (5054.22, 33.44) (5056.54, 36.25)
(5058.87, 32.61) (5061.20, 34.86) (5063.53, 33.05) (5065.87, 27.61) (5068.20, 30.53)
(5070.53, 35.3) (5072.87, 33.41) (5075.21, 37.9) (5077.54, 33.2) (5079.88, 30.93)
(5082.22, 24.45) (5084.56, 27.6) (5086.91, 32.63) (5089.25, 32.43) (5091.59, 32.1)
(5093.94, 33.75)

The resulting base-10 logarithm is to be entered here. 0.84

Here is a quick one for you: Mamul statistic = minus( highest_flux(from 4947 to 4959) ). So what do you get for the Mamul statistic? -40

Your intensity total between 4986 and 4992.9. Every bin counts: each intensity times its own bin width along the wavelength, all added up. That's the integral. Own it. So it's 215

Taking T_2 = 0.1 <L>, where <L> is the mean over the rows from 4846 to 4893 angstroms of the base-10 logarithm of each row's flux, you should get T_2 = 0.155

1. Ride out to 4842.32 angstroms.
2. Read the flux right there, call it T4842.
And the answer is 36.19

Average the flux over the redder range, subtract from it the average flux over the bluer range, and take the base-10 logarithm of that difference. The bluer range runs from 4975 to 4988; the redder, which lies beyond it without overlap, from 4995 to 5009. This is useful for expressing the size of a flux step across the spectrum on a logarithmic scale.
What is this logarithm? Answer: 1.1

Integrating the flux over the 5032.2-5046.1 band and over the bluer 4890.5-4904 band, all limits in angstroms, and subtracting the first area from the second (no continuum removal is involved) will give 15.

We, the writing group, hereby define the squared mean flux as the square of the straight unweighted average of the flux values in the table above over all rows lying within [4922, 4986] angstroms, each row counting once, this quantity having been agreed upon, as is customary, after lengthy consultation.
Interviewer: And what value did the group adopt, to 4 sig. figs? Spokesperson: 1191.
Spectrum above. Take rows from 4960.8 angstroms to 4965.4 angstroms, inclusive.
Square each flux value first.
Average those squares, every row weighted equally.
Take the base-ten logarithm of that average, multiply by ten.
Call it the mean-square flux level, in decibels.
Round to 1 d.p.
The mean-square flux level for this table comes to 31.4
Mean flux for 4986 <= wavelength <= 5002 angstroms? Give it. 33.9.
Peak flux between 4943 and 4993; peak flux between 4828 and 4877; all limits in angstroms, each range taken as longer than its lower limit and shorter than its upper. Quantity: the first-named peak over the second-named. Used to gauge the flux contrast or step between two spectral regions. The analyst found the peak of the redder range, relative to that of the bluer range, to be 0.39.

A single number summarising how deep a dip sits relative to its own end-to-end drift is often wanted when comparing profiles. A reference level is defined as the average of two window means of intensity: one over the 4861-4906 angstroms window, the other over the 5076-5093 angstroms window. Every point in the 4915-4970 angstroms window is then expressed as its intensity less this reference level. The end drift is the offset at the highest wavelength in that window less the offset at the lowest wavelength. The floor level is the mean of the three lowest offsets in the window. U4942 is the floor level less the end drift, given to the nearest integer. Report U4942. 0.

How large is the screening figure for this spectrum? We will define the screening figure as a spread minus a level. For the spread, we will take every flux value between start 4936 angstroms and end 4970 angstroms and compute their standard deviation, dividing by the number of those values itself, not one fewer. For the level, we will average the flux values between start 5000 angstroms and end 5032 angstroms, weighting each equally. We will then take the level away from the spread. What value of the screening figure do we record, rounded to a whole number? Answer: -33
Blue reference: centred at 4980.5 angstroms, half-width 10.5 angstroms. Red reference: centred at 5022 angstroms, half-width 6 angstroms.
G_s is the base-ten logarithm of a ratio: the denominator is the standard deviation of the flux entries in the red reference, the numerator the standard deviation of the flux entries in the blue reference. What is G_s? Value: 0.0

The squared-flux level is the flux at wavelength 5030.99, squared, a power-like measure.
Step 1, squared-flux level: 1177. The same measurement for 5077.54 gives 1102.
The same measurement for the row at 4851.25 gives 1054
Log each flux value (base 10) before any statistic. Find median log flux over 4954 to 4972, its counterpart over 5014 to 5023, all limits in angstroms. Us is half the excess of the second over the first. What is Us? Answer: -0.049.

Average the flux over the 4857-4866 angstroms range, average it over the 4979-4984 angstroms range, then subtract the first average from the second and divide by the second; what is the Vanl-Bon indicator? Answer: -1.24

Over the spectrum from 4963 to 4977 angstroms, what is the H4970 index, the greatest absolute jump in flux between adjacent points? 3.5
